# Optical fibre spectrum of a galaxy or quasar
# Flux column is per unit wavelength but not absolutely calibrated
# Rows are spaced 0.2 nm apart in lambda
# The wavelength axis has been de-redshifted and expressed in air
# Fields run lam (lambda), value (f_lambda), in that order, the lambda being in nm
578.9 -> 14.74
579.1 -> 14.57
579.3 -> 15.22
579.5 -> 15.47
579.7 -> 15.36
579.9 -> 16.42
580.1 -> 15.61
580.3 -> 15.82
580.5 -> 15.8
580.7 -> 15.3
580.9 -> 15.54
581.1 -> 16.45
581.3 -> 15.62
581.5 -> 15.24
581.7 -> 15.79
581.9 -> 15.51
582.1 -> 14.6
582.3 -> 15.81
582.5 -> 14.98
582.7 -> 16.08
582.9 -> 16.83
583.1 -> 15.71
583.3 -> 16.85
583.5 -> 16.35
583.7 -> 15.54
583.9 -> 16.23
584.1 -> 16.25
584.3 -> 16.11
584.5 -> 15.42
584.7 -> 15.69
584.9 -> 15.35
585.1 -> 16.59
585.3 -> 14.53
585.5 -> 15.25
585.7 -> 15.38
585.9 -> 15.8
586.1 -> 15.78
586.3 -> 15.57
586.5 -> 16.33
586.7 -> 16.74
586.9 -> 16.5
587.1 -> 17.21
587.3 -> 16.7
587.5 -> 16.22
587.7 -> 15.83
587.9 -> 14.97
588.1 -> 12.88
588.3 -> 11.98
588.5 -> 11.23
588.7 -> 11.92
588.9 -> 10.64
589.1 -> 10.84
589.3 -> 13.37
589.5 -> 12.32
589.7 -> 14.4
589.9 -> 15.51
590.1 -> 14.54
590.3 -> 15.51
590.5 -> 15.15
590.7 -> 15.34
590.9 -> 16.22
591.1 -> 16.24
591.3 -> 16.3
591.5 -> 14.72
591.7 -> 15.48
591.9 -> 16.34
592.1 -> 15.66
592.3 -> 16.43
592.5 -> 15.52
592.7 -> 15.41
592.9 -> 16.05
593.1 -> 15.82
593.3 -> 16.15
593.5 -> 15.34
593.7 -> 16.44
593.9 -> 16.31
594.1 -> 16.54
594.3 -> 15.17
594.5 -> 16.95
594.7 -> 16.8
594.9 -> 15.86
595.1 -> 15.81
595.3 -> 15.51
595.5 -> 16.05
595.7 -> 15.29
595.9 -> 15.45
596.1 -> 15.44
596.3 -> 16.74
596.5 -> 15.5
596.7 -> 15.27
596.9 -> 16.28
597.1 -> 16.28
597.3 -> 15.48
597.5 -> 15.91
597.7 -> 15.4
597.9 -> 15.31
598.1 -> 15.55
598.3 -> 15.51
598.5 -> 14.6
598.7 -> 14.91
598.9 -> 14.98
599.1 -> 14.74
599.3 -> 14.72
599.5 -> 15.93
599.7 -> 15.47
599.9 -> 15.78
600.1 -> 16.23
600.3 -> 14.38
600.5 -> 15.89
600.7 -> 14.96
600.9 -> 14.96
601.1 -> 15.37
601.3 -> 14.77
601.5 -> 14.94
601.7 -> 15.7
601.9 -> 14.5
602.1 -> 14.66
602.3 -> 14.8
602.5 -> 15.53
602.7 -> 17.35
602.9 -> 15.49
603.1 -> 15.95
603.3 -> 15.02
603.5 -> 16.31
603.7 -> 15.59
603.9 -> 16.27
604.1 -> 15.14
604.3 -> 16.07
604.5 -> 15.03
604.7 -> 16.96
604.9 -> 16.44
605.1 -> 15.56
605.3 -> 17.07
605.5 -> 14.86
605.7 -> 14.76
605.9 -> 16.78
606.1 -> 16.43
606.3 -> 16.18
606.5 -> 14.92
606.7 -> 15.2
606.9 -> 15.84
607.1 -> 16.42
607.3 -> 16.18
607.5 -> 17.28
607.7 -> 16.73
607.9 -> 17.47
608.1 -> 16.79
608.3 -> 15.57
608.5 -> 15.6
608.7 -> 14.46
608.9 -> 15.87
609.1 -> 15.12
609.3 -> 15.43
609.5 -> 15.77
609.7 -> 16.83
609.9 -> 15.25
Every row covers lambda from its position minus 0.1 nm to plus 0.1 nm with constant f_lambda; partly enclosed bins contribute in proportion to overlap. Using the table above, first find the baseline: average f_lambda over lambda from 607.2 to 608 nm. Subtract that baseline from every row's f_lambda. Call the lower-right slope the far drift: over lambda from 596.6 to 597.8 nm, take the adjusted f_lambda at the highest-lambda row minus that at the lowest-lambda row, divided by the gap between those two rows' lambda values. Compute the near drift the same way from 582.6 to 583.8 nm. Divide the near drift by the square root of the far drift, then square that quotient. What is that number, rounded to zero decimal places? 2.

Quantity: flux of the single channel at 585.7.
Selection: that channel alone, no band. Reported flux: 15.38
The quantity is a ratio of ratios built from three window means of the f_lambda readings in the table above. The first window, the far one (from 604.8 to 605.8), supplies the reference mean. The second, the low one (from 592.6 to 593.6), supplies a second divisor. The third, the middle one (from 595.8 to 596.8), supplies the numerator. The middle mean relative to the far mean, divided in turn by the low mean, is 0.0632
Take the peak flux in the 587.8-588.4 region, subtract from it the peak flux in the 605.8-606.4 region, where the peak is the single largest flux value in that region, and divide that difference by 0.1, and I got -18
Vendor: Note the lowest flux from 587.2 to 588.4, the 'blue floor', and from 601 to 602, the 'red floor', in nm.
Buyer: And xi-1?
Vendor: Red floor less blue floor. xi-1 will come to 2.5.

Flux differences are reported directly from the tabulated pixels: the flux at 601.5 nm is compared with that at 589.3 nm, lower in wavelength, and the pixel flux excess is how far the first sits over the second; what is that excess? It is 1.6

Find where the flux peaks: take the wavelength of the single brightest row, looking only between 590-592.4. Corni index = 592.3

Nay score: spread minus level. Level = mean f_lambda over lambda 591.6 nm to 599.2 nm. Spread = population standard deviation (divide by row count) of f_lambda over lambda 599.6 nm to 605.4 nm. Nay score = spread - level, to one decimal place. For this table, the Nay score -15.0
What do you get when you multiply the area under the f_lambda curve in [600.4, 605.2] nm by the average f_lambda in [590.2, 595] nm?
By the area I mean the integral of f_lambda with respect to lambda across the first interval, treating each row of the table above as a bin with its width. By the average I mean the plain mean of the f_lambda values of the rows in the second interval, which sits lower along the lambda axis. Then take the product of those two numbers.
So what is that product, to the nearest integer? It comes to 1187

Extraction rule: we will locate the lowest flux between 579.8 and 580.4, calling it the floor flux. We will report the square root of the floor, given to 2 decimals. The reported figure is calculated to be 3.95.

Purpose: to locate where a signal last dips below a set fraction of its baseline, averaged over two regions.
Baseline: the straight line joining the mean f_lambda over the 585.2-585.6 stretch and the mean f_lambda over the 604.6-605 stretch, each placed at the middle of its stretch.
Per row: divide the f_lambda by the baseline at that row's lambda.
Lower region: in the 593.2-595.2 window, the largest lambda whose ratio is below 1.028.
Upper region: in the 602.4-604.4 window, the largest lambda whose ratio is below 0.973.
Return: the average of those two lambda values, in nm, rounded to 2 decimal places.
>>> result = 599.70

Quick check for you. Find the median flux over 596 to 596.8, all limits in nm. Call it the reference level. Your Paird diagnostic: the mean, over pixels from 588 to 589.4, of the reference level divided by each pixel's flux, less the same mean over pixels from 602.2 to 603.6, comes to 0.33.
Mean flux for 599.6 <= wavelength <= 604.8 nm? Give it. 15.5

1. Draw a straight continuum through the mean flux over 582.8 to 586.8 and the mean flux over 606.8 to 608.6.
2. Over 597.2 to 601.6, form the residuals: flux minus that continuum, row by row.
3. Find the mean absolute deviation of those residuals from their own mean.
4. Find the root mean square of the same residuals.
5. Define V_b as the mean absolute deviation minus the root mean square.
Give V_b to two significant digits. -0.66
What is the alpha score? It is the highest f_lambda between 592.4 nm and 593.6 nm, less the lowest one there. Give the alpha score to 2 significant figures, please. 0.81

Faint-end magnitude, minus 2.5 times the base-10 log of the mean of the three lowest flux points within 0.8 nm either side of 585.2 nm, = -2.94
